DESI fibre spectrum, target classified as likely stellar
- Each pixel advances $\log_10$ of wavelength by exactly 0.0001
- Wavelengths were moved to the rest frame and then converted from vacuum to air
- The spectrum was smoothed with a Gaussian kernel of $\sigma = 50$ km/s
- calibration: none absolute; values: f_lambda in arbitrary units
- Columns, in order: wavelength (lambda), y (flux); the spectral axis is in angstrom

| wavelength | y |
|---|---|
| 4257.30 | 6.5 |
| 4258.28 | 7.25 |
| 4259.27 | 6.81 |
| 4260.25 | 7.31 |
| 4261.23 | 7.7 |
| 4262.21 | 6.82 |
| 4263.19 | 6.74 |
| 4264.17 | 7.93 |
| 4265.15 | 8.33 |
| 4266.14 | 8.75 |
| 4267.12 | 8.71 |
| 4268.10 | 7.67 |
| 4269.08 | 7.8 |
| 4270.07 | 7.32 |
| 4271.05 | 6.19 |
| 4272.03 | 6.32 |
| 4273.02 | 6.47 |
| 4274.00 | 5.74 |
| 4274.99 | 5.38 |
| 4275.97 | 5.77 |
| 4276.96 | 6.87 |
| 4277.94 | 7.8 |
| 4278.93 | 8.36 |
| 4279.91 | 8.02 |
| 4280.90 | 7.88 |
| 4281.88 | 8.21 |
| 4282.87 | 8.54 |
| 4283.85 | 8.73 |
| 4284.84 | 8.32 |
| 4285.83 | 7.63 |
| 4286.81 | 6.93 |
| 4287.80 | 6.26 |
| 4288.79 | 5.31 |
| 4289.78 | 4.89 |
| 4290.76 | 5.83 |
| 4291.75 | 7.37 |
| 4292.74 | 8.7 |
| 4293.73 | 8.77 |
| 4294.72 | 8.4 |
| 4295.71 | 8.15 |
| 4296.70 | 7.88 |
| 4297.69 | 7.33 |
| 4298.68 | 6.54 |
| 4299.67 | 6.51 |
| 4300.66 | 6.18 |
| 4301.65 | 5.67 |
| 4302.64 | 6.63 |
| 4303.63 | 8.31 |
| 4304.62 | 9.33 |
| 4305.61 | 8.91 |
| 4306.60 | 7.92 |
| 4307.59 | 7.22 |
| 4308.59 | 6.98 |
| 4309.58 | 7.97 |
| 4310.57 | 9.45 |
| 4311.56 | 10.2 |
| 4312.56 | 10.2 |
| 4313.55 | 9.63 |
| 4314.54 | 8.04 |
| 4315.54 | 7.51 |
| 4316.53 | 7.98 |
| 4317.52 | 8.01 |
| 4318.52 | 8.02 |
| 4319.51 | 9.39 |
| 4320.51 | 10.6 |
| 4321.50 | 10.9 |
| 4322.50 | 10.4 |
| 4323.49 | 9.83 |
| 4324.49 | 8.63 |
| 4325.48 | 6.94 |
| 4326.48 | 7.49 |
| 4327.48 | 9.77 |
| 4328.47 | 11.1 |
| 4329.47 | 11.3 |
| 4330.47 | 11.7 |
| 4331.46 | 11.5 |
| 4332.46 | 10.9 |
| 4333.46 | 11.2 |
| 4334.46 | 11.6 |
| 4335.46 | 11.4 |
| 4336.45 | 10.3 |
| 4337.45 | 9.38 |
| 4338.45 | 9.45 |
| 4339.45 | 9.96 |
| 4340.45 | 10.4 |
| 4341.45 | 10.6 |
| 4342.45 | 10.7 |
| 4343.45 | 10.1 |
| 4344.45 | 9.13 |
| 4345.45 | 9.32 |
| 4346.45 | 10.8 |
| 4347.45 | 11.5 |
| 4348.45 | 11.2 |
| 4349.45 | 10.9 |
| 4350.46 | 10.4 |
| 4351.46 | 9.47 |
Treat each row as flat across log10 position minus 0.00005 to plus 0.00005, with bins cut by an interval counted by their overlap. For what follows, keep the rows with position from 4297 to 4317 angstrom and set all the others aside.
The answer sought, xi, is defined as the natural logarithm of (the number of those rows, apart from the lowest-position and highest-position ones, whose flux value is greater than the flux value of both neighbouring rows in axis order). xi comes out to 0.0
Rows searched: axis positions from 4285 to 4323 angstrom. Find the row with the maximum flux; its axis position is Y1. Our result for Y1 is 4321.50 angstrom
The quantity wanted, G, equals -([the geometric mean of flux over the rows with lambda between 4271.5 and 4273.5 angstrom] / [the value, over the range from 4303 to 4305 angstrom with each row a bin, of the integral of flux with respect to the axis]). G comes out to -0.370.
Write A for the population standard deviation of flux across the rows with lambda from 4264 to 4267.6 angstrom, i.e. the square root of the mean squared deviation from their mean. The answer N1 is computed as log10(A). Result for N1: -0.479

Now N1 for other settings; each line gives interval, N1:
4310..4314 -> -0.474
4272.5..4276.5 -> -0.404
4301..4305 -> 0.153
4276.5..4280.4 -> -0.258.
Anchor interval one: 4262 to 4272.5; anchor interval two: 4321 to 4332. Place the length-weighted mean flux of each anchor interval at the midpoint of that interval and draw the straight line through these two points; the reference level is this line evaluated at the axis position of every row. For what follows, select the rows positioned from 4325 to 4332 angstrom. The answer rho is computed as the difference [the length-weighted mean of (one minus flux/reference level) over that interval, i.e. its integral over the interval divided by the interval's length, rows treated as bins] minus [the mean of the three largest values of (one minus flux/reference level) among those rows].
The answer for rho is -0.18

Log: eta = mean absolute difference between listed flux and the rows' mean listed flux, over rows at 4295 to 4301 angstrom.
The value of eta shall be 0.69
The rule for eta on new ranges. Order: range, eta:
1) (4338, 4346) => 0.49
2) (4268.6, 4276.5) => 0.62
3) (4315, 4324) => 1.16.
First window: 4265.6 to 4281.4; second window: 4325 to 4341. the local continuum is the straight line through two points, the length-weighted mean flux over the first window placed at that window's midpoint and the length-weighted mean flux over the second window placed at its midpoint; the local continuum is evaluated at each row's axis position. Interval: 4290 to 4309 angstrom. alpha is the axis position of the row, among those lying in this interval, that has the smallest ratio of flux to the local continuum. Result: 4301.65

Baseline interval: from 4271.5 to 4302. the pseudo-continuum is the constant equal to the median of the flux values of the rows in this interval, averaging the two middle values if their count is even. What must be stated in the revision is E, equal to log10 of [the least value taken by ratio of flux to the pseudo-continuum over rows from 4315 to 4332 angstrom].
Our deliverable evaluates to -0.02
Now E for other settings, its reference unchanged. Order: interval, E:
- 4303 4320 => -0.02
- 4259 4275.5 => -0.13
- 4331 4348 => 0.10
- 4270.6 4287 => -0.13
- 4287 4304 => -0.18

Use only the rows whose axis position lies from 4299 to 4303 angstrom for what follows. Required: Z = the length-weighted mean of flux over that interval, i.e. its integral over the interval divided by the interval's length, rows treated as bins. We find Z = 6.2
